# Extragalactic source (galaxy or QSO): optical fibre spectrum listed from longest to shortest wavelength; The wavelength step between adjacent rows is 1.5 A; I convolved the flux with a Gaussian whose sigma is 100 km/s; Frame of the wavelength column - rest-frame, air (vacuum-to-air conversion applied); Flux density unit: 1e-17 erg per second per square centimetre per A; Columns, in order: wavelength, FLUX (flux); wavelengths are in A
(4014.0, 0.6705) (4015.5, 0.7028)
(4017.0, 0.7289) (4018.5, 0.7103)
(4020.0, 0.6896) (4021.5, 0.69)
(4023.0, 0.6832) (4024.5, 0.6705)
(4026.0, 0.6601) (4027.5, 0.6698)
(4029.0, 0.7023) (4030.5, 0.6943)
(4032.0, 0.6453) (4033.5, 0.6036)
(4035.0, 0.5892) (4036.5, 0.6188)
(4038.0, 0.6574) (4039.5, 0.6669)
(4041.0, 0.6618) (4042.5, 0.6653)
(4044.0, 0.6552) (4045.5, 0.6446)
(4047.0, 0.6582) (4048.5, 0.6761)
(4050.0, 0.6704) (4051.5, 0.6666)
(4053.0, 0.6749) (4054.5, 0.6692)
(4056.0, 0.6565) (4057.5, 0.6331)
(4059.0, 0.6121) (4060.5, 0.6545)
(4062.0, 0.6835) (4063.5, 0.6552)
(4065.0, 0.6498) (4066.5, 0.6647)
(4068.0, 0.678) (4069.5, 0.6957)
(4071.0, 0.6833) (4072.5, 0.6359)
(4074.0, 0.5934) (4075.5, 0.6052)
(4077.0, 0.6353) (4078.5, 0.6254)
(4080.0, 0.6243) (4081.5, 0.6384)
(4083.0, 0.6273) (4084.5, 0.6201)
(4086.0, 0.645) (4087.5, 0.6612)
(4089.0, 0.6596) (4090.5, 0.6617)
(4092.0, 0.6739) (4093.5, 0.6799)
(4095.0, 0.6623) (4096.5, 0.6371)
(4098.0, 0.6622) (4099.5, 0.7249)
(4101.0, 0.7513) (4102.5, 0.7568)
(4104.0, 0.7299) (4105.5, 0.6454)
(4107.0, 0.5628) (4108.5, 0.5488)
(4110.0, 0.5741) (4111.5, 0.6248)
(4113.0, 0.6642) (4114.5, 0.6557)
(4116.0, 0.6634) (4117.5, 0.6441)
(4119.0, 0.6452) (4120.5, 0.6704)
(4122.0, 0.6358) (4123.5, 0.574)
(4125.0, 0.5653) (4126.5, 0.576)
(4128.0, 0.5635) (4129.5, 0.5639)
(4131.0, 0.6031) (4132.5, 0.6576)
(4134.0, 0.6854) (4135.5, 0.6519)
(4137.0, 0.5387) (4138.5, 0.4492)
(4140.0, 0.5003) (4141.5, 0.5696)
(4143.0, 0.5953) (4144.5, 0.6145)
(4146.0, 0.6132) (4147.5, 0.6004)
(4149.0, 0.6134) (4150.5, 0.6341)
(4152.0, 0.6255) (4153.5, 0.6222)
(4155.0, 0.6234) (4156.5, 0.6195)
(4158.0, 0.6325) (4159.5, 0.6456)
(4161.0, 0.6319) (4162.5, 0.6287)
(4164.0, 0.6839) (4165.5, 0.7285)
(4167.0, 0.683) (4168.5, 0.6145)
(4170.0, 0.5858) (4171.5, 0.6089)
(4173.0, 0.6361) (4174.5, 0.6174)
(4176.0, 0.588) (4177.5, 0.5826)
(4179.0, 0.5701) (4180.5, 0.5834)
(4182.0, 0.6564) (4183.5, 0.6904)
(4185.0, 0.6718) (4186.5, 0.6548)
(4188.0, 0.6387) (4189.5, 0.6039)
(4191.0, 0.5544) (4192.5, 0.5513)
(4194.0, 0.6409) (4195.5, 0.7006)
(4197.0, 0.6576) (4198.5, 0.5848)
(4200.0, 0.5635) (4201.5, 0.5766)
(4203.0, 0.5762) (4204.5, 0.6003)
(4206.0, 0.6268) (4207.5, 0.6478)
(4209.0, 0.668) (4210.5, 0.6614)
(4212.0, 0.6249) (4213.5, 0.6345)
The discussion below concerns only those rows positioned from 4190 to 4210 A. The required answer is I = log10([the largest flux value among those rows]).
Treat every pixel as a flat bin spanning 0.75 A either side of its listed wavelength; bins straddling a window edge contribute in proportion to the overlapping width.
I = -0.155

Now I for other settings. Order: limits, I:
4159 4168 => -0.138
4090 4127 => -0.121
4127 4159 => -0.164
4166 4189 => -0.161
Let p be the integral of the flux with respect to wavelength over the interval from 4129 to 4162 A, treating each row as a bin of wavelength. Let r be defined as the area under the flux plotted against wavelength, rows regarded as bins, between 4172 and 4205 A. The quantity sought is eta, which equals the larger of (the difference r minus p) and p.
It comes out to 20.0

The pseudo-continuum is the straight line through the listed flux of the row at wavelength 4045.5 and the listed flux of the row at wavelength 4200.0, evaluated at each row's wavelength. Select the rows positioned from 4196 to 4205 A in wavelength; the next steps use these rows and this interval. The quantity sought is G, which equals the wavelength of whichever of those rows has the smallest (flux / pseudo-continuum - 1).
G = 4200.0 A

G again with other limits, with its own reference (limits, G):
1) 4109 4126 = 4125.0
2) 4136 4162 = 4138.5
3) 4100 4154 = 4138.5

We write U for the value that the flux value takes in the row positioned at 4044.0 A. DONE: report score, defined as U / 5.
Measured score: 0.131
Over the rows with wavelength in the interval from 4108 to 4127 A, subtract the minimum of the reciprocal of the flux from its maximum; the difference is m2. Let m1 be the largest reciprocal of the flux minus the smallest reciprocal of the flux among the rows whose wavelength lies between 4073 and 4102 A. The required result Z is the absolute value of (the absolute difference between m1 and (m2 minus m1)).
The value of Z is 0.38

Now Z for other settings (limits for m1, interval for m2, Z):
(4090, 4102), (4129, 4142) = 0.29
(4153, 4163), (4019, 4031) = 0.04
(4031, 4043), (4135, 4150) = 0.30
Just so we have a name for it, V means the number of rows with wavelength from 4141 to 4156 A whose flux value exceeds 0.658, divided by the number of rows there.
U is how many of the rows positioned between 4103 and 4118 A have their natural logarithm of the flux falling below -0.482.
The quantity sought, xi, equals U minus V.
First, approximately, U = 3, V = 0.0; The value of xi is 3.0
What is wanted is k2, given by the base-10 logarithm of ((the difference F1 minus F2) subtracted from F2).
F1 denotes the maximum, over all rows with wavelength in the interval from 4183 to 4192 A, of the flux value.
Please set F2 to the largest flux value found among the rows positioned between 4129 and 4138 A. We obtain -0.167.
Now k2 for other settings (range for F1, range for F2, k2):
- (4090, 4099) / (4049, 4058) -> -0.174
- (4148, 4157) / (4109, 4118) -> -0.158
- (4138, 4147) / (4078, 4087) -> -0.170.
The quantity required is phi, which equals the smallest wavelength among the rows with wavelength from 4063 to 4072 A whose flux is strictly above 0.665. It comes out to 4068.0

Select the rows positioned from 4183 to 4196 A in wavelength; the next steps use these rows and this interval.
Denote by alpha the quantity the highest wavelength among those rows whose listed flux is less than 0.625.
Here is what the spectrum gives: 4192.5 A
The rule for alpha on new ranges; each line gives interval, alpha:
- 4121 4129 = 4128.0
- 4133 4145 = 4144.5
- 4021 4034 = 4033.5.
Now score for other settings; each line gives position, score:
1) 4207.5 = 0.130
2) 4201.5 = 0.115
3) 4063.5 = 0.131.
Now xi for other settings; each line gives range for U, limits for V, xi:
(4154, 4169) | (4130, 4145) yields 0.9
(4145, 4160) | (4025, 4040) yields 2.5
